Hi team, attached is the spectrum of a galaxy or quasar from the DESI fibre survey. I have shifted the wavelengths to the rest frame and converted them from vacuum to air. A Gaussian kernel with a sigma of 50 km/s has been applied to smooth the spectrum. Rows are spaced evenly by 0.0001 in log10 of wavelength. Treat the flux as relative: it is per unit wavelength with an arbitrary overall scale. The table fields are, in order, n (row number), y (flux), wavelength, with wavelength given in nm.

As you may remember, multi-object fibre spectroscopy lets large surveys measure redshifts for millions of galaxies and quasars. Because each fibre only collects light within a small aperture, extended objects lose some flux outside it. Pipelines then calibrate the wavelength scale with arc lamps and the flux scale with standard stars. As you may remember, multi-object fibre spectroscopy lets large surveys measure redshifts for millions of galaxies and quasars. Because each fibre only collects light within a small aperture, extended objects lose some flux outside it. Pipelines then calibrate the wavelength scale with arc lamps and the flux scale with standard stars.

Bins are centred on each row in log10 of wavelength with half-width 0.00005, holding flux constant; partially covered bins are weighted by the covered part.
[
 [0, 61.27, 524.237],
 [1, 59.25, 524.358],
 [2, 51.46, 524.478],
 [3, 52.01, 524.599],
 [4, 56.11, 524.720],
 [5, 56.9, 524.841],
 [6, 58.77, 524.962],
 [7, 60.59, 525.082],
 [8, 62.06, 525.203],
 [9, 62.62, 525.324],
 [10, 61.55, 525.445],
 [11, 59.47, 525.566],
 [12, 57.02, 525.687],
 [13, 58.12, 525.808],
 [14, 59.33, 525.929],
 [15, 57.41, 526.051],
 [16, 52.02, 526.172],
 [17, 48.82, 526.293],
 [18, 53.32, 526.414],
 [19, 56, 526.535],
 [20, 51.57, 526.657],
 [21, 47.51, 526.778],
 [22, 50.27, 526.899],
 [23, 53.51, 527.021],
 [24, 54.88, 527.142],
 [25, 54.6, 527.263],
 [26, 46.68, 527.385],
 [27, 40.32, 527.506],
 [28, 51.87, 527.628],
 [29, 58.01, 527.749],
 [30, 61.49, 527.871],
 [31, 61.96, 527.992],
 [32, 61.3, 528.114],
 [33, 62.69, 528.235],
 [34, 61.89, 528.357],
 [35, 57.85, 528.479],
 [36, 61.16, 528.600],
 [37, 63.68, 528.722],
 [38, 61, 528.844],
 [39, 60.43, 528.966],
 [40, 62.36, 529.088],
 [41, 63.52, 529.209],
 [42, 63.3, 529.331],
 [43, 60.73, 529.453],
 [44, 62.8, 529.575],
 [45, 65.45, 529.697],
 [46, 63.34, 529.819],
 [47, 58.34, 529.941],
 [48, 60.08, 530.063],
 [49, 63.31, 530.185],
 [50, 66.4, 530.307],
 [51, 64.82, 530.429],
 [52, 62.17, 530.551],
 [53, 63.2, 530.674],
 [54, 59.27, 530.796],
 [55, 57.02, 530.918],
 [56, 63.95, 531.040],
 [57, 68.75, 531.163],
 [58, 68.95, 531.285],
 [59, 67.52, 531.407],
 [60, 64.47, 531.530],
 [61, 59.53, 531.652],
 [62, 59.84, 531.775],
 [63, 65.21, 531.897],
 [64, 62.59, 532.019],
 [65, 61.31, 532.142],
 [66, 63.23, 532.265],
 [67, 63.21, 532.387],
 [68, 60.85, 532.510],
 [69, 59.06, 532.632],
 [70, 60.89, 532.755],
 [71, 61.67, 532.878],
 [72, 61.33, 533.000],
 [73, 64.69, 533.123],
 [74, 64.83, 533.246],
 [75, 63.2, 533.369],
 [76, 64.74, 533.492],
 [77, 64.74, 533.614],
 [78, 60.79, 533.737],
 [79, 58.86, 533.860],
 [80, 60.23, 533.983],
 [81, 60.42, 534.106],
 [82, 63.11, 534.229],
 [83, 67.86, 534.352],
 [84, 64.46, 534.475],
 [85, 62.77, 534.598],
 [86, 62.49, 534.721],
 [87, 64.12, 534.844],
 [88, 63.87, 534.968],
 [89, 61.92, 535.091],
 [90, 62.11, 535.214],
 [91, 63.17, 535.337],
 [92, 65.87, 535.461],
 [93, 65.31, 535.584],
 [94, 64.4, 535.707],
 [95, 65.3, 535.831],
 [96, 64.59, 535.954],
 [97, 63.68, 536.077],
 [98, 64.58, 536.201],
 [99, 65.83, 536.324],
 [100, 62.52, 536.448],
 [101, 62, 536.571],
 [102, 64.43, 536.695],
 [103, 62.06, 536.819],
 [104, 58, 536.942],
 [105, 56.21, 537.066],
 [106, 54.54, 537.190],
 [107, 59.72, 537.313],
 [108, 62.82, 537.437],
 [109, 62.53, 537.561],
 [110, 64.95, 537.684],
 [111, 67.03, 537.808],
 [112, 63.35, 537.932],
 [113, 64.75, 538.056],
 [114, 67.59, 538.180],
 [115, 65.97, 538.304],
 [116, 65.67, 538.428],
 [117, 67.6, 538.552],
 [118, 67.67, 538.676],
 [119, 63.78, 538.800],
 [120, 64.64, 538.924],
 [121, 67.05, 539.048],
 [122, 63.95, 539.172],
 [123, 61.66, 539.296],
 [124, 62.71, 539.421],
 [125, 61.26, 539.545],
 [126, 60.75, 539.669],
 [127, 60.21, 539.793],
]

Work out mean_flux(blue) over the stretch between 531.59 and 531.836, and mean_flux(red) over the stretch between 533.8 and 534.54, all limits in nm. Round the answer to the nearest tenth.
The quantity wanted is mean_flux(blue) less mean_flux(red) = -2.8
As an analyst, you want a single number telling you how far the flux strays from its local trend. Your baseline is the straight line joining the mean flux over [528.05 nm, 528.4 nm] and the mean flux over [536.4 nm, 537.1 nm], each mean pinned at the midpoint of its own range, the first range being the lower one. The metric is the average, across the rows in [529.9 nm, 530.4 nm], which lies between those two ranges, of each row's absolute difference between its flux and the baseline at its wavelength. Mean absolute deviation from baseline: 2.8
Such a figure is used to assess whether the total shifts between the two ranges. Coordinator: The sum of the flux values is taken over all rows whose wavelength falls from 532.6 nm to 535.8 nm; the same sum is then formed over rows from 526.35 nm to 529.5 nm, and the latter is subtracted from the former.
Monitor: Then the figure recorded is 155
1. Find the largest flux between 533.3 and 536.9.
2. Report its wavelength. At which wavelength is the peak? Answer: 534.352 nm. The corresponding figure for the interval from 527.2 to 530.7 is 530.307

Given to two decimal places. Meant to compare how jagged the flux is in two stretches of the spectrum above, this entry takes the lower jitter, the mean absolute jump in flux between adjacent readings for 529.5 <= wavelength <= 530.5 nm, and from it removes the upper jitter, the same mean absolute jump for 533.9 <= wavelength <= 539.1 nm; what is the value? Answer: 0.94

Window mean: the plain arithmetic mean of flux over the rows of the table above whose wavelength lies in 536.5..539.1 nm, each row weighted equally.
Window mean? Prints 63.4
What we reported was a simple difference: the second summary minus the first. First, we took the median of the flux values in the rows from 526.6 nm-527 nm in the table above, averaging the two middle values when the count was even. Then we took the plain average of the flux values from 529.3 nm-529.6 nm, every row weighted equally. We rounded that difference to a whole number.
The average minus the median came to 12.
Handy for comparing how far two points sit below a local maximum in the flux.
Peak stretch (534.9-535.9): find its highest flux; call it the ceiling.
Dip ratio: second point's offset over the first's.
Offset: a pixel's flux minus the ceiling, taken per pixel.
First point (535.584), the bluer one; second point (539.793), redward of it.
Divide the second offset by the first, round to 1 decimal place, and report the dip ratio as 10.1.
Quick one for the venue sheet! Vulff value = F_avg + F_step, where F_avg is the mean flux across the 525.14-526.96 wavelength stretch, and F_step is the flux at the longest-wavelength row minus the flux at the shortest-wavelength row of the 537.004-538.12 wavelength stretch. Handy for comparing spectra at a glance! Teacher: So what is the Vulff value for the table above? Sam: 64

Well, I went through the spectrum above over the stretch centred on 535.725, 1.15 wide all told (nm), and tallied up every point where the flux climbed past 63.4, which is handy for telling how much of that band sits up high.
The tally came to 7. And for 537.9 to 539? 8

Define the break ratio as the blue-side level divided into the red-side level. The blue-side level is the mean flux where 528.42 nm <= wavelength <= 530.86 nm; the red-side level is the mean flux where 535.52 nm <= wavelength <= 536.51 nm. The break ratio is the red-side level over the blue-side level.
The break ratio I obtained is 1.04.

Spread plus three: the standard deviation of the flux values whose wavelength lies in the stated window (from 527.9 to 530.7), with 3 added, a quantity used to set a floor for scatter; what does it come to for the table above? 5.0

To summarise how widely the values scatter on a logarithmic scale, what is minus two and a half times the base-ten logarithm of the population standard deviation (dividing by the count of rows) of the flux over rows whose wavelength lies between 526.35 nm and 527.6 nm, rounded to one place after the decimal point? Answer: -1.7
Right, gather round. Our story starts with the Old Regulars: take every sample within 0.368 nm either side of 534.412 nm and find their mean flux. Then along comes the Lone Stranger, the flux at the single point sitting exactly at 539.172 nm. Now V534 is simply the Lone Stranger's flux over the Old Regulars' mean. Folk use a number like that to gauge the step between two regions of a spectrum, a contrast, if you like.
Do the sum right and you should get 1.01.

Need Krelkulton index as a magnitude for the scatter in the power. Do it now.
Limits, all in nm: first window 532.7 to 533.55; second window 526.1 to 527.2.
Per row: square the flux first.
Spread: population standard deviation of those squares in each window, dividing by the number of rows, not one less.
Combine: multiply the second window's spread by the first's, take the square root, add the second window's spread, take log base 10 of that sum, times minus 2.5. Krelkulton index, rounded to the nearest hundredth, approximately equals -6.76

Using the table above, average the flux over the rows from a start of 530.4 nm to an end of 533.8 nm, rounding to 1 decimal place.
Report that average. 62.9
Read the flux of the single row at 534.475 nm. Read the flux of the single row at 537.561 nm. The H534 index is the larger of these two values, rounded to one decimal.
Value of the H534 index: 64.5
